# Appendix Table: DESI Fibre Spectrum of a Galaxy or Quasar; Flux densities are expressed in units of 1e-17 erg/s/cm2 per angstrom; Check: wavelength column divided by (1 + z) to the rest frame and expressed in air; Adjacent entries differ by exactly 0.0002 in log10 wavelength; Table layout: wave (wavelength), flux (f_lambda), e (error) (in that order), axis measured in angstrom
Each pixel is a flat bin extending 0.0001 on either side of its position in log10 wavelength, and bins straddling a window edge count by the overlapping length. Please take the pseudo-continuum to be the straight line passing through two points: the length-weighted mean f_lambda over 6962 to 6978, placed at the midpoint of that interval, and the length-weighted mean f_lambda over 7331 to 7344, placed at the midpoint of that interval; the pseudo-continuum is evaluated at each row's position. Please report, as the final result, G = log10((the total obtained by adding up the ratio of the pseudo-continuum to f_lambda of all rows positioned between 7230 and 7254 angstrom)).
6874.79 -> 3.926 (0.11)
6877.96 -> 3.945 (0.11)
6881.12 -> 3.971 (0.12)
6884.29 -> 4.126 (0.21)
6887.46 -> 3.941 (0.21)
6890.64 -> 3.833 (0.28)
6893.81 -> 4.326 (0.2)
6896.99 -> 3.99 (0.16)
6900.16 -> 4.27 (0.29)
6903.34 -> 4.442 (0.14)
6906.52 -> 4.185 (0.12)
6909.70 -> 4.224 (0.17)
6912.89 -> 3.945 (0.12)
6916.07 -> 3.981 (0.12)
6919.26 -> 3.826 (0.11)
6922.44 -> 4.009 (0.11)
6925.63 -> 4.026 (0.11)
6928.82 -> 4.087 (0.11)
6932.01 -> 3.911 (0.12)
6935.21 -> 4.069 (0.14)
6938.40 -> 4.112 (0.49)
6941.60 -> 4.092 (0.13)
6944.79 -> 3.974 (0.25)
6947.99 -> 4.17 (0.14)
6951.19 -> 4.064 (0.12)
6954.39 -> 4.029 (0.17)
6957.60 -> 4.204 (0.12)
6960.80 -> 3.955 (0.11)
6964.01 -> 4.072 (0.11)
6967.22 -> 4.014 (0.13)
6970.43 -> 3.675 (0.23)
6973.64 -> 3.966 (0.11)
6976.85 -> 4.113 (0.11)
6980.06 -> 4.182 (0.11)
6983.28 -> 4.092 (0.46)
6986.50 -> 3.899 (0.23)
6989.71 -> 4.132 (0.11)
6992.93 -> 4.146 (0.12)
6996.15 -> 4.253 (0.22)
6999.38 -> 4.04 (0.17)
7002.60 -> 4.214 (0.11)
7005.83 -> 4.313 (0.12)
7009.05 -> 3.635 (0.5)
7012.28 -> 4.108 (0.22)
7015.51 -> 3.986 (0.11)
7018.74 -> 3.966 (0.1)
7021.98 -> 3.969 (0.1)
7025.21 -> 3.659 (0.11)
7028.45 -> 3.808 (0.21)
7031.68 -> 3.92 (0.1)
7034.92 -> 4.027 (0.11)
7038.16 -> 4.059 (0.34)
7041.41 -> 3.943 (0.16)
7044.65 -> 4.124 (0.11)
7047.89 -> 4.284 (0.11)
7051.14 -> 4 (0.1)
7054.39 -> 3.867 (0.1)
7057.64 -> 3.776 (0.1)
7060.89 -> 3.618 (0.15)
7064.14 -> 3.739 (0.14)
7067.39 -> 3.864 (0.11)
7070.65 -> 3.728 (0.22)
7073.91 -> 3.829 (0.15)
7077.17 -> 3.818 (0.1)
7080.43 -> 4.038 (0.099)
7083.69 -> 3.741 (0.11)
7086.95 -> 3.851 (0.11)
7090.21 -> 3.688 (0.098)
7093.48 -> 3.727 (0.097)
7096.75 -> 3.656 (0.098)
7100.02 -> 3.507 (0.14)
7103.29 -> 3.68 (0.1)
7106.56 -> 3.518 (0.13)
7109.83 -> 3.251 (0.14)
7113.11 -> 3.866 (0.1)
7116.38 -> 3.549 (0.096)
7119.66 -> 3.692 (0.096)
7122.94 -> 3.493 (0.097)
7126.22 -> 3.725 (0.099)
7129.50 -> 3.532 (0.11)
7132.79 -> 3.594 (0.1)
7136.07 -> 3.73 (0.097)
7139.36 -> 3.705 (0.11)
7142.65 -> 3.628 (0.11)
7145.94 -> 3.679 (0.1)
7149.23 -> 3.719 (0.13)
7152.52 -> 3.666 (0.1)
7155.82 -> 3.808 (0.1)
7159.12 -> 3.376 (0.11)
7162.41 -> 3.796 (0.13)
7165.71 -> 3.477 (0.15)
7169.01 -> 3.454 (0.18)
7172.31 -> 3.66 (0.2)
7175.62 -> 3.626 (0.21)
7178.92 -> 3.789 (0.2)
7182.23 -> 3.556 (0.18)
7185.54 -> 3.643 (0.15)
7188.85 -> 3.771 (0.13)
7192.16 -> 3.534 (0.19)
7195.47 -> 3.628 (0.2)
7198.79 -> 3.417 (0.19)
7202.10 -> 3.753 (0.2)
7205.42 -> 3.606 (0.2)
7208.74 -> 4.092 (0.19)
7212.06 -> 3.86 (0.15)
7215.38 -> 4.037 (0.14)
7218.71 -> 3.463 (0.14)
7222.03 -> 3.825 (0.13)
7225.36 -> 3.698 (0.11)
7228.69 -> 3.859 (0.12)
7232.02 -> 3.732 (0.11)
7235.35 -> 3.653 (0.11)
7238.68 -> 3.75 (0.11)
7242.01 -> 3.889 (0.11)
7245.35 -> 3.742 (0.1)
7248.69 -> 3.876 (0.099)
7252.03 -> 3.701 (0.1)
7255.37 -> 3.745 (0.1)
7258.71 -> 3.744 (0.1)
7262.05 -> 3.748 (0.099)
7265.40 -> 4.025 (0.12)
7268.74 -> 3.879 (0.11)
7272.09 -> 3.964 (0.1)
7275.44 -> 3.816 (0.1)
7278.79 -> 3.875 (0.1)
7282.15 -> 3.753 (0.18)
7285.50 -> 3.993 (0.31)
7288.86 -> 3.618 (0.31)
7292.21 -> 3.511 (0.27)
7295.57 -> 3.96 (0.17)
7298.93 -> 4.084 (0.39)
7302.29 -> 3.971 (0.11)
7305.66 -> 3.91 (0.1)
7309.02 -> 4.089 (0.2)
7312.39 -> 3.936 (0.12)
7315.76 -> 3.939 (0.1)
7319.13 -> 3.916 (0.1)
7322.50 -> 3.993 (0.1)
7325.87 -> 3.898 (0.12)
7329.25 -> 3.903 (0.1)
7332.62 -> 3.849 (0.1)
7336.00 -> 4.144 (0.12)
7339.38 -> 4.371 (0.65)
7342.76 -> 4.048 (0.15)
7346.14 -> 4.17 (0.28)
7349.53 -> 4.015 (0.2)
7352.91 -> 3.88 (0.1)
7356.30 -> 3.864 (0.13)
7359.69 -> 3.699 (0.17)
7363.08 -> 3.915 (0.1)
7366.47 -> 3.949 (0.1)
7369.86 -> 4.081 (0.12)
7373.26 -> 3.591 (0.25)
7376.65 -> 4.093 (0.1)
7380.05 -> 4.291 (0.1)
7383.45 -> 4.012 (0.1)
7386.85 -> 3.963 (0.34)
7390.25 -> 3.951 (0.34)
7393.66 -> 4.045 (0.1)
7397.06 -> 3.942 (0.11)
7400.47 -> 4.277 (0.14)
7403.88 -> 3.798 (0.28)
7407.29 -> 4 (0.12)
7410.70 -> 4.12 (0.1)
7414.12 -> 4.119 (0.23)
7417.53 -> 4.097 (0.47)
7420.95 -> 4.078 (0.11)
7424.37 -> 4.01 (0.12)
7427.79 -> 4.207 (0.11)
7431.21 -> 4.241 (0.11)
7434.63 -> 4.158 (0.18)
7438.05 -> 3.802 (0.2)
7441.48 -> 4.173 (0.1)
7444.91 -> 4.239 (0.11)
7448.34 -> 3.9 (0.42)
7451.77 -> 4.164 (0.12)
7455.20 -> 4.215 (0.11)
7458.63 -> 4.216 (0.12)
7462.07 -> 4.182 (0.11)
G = 0.88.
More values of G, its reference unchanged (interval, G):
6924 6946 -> 0.84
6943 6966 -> 0.83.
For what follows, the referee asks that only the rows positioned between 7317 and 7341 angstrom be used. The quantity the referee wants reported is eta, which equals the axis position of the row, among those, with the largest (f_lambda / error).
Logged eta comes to 7322.50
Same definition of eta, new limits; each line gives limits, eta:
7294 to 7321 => 7315.76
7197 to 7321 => 7272.09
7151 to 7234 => 7155.82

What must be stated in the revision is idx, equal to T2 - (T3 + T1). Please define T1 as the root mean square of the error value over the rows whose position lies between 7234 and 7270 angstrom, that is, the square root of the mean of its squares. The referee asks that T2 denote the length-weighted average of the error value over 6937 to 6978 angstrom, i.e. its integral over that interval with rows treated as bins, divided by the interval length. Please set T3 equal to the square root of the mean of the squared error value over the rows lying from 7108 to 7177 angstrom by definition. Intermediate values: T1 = 0.11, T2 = 0.170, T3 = 0.127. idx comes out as -0.06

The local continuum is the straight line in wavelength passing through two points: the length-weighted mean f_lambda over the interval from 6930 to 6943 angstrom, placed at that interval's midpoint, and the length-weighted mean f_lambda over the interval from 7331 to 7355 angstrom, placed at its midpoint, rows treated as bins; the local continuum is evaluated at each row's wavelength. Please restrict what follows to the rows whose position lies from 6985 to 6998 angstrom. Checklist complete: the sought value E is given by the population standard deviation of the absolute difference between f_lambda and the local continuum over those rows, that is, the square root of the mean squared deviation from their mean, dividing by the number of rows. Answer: 0.05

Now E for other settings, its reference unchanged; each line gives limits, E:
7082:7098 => 0.07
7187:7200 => 0.13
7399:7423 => 0.09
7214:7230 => 0.19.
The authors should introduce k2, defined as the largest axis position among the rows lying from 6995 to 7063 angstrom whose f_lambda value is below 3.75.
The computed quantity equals 7060.89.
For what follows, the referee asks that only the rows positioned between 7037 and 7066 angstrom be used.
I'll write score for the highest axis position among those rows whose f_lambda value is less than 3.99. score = 7064.14 angstrom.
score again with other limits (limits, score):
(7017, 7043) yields 7041.41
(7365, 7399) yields 7397.06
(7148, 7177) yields 7175.62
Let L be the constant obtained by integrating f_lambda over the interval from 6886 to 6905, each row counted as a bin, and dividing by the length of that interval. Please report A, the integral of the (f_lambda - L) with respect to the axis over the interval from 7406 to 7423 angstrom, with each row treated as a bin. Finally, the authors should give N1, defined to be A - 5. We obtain -6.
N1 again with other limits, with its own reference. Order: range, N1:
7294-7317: -8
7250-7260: -9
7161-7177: -14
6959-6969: -6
